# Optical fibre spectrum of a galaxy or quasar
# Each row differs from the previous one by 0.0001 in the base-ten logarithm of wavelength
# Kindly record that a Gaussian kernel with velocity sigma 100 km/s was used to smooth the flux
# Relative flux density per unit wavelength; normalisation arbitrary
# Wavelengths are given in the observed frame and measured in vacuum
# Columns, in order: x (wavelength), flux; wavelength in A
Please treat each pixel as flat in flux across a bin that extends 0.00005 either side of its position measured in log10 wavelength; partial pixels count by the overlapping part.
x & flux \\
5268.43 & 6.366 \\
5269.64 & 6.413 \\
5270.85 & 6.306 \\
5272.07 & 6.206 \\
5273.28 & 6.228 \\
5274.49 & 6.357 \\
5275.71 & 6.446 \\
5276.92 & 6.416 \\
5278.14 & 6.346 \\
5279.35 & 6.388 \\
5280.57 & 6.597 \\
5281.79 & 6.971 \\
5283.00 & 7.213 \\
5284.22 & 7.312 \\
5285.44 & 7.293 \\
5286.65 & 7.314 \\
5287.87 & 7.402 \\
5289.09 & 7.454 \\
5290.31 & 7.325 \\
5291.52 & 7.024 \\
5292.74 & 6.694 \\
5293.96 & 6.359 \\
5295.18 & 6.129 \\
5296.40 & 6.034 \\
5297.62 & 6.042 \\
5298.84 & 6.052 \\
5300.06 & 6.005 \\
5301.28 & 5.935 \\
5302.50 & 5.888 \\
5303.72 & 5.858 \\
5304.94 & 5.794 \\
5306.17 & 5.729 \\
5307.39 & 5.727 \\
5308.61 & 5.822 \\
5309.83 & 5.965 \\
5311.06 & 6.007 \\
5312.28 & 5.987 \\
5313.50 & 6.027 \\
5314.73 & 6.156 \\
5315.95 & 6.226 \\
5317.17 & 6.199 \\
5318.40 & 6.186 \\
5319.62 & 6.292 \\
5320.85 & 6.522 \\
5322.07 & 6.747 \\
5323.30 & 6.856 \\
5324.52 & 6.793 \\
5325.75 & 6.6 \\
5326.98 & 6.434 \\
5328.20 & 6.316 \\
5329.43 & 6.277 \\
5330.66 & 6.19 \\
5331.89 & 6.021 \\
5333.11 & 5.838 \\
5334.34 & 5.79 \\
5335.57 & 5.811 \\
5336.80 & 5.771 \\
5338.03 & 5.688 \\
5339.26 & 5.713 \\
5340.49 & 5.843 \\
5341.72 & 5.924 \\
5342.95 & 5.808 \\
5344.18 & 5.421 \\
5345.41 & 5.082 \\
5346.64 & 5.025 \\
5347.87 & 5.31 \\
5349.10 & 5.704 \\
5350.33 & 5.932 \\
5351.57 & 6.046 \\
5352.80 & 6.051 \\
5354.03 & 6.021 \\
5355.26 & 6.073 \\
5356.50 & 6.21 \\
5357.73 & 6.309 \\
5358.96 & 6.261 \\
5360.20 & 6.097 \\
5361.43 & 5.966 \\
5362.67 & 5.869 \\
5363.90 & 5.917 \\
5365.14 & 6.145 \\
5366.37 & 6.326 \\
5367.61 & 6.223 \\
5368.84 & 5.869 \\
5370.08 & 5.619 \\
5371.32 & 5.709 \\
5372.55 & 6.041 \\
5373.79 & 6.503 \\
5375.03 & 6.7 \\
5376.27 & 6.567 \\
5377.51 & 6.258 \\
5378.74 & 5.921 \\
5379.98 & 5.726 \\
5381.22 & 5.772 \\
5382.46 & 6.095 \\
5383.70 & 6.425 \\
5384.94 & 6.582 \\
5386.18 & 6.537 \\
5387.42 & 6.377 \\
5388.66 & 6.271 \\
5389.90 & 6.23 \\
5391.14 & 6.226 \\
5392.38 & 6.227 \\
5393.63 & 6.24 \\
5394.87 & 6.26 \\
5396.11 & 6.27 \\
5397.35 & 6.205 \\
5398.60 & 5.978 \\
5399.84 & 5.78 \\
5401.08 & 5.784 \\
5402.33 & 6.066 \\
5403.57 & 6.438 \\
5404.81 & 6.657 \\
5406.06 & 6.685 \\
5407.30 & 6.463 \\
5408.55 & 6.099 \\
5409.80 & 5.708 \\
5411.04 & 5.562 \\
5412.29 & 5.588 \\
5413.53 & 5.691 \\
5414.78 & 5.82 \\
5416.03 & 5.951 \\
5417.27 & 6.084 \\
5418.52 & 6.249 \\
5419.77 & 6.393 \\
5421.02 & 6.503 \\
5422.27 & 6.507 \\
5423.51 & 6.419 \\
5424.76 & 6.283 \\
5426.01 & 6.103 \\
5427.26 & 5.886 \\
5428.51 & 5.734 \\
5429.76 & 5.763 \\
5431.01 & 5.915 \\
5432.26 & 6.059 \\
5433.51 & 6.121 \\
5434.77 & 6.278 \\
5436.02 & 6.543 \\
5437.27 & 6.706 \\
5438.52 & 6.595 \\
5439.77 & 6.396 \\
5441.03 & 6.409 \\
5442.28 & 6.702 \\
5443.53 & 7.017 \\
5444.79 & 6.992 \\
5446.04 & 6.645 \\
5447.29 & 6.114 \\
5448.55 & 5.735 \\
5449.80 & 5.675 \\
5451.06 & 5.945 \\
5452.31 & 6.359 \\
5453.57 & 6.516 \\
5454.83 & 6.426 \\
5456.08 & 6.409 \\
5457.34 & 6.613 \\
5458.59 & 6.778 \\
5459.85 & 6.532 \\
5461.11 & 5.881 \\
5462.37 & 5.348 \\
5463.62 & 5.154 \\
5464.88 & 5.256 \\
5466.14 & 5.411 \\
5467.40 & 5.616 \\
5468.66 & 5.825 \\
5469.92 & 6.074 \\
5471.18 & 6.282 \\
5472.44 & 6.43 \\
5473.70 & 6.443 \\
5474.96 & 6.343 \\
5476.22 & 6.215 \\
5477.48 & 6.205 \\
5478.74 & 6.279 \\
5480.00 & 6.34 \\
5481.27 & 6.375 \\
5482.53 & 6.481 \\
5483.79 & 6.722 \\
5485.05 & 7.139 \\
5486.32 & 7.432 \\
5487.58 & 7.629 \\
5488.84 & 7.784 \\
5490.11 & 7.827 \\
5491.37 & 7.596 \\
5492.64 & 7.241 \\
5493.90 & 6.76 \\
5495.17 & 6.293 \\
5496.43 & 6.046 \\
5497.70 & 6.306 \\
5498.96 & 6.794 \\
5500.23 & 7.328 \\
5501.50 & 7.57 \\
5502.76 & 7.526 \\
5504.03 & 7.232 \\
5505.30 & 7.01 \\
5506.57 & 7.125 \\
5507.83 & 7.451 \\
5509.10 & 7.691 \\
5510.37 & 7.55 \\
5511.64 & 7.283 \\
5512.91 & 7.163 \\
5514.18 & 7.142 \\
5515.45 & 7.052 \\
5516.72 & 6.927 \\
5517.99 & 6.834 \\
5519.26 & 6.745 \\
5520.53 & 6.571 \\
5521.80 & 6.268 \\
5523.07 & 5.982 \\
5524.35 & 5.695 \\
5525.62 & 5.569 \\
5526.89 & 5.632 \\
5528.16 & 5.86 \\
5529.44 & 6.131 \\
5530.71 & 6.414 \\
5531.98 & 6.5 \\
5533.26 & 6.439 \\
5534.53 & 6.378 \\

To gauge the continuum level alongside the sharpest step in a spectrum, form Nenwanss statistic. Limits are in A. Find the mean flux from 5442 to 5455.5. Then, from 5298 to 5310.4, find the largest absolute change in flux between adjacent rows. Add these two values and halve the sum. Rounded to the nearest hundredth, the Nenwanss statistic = 3.26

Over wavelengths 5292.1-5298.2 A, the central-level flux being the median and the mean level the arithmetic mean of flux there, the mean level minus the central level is 0.12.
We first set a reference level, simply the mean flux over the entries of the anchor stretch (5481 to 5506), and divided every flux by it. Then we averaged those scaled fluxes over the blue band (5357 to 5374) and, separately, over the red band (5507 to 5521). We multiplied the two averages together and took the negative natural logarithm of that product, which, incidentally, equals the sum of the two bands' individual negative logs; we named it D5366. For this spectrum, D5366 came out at 0.14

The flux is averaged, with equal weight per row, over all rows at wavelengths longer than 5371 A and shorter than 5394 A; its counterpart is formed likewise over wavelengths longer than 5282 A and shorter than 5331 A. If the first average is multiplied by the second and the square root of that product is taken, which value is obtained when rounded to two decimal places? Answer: 6.32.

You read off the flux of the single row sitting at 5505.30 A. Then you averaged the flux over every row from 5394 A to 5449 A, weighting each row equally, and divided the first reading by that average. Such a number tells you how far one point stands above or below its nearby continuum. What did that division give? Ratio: 1.13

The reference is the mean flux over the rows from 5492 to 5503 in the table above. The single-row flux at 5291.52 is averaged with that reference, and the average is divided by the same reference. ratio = 1.01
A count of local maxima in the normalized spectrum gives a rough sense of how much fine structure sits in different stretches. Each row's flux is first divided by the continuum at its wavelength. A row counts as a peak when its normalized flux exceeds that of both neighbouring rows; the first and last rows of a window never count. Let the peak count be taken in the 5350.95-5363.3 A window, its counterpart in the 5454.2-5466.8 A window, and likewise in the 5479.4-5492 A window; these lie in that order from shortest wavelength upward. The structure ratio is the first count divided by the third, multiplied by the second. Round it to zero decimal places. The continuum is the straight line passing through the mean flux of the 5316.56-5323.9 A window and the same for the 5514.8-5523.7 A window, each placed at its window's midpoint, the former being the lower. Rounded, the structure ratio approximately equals 2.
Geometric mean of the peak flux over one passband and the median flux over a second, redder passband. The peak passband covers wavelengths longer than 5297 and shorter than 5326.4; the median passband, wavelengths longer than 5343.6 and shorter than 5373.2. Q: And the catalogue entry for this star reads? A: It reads 6.41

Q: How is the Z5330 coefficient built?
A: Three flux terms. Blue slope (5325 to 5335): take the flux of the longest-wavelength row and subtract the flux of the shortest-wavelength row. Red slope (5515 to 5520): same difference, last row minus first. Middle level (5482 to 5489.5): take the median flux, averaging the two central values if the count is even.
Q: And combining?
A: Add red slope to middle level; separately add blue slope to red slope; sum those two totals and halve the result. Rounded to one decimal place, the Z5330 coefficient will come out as 2.9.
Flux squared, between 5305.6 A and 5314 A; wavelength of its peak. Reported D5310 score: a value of 5313.50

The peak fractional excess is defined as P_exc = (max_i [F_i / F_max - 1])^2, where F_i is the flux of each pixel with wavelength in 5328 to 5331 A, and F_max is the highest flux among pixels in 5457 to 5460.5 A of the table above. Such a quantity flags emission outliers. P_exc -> 0.0046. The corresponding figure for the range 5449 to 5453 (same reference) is 0.0038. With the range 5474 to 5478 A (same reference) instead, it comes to 0.0041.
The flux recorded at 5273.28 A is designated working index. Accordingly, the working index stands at 6.228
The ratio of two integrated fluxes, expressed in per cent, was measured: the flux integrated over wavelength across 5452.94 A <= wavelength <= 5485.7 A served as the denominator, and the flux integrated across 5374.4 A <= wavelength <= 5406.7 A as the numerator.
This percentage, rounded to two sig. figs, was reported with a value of 99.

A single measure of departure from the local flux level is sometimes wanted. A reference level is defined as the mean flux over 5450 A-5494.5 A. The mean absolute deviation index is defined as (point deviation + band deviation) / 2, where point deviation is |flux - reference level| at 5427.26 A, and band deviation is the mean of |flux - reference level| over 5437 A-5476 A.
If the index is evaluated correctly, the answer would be 0.48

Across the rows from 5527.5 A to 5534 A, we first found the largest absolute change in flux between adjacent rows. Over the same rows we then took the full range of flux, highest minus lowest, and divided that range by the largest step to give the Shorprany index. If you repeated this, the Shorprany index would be 2.3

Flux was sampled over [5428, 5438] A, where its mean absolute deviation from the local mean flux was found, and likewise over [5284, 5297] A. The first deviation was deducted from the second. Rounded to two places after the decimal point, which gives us 0.19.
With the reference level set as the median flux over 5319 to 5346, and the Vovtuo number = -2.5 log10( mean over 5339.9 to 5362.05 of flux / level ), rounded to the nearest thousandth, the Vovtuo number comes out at 0.025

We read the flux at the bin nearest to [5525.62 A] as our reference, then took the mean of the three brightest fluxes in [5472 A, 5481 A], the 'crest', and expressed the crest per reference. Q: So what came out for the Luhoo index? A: 1.15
